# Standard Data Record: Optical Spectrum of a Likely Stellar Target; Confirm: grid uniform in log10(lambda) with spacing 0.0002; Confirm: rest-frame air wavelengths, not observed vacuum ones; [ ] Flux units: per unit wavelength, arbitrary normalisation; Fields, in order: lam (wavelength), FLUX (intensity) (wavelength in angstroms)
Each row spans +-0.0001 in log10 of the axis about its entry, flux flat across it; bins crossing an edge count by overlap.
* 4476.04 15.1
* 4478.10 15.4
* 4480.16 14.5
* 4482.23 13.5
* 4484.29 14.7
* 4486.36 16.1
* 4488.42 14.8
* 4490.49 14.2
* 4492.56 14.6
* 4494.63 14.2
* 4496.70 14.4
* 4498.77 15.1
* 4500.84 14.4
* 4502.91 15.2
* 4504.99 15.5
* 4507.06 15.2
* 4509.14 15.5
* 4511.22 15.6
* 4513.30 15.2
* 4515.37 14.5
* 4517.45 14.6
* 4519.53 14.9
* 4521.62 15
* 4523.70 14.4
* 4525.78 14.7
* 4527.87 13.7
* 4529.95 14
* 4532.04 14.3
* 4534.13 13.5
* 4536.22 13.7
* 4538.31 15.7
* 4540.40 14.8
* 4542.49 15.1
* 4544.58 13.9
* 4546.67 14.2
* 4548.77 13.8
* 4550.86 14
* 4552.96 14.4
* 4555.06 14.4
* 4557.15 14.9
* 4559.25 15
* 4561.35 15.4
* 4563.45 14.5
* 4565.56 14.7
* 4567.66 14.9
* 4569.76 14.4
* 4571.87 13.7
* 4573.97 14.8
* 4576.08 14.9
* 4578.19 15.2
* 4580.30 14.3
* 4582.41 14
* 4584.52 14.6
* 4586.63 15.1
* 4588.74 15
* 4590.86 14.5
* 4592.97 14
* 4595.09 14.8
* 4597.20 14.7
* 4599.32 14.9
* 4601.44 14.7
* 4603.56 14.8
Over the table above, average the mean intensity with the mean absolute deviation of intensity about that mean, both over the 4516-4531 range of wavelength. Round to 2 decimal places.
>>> 7.42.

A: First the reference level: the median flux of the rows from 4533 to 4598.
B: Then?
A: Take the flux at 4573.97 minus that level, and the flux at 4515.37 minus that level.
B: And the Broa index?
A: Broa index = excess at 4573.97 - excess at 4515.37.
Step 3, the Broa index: 0.30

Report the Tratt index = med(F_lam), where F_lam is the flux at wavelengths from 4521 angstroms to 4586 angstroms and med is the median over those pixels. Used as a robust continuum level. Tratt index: 14.4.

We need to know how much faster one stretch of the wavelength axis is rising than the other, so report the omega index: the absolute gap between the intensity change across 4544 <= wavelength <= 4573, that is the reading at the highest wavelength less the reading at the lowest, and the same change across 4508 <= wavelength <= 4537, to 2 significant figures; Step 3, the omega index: 1.6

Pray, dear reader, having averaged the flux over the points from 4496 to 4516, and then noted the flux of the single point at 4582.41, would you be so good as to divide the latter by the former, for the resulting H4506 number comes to 0.93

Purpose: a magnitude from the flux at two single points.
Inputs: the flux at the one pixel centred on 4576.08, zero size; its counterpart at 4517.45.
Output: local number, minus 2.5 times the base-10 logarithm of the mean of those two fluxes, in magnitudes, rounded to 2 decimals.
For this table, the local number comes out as -2.92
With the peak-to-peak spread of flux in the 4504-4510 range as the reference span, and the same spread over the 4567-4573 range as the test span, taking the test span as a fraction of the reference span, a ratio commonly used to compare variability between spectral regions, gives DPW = 4.0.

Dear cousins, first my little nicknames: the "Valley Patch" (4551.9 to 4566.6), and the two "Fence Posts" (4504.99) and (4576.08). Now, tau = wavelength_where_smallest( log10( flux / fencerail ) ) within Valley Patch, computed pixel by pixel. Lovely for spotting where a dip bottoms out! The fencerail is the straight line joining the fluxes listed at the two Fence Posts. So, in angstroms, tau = 4552.96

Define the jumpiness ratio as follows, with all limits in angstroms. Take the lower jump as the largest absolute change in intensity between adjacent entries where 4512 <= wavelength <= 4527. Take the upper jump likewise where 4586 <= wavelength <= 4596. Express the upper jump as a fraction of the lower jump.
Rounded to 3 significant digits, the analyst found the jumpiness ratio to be 1.14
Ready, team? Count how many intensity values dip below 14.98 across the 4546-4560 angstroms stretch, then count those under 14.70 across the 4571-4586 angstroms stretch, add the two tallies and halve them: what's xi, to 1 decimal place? 5.0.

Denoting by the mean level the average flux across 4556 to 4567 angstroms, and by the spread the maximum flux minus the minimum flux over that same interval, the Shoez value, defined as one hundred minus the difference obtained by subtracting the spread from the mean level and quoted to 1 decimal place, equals 86.0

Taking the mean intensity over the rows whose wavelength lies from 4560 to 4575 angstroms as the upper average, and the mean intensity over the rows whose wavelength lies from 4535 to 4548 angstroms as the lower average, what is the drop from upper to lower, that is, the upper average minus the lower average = 0.1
